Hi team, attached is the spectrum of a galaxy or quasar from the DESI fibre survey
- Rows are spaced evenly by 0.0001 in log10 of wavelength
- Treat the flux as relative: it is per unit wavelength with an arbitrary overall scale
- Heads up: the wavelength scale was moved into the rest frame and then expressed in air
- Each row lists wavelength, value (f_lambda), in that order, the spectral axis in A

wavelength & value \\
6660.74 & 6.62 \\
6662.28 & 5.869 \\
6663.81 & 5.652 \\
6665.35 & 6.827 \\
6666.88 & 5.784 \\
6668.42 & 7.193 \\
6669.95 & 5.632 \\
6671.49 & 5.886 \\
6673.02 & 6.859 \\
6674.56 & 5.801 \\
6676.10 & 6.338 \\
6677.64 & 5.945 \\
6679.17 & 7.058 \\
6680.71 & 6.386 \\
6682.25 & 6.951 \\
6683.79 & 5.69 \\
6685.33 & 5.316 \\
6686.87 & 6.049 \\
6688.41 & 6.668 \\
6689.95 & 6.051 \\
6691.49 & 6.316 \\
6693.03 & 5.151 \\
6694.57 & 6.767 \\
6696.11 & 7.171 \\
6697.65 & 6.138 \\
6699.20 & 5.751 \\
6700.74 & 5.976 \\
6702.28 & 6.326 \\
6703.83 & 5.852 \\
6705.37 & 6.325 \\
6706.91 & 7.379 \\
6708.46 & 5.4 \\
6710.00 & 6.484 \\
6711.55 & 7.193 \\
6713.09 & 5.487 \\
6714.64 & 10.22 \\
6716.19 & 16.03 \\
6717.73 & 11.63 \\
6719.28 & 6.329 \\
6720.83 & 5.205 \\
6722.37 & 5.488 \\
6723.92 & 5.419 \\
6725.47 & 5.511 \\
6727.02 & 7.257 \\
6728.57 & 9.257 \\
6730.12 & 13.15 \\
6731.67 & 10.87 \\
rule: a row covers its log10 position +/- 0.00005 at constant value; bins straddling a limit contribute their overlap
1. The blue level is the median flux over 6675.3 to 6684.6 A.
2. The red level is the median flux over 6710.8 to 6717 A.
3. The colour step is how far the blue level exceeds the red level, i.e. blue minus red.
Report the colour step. -2.3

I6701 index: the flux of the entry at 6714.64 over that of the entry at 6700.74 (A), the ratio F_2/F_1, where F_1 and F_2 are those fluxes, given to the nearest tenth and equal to 1.7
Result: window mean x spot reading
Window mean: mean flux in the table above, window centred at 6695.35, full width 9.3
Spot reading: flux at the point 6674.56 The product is 36.1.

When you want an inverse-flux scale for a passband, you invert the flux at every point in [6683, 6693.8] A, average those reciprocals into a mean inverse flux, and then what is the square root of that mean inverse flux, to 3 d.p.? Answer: 0.413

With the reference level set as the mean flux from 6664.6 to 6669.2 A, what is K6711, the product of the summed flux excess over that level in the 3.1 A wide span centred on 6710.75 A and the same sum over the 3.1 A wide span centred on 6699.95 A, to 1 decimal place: -0.7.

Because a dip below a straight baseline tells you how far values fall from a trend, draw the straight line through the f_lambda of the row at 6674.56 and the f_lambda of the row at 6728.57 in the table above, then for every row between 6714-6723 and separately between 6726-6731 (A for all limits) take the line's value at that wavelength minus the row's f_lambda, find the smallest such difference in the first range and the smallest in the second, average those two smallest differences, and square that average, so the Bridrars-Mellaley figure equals 32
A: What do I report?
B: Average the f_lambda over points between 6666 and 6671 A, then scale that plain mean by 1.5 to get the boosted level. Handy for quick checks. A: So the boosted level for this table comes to 9.30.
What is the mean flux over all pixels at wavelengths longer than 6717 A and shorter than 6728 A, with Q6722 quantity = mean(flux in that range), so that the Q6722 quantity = 6.7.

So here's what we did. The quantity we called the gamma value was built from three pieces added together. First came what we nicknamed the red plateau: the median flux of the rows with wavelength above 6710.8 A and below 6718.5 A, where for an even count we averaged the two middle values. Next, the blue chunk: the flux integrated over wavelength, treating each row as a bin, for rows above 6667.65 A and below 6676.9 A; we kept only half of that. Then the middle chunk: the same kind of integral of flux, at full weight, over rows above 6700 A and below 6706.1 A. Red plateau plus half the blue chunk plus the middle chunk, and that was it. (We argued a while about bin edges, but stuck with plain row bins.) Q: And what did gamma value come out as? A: 77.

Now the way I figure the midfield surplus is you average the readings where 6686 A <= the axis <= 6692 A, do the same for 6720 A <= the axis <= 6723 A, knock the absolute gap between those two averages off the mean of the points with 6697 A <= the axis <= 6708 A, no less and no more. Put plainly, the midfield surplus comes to 5.3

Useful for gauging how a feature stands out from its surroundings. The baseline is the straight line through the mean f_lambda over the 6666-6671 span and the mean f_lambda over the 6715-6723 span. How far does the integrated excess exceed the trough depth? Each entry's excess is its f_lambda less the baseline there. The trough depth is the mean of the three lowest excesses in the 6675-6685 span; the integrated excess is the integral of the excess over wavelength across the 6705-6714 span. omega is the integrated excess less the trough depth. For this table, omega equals -17.9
